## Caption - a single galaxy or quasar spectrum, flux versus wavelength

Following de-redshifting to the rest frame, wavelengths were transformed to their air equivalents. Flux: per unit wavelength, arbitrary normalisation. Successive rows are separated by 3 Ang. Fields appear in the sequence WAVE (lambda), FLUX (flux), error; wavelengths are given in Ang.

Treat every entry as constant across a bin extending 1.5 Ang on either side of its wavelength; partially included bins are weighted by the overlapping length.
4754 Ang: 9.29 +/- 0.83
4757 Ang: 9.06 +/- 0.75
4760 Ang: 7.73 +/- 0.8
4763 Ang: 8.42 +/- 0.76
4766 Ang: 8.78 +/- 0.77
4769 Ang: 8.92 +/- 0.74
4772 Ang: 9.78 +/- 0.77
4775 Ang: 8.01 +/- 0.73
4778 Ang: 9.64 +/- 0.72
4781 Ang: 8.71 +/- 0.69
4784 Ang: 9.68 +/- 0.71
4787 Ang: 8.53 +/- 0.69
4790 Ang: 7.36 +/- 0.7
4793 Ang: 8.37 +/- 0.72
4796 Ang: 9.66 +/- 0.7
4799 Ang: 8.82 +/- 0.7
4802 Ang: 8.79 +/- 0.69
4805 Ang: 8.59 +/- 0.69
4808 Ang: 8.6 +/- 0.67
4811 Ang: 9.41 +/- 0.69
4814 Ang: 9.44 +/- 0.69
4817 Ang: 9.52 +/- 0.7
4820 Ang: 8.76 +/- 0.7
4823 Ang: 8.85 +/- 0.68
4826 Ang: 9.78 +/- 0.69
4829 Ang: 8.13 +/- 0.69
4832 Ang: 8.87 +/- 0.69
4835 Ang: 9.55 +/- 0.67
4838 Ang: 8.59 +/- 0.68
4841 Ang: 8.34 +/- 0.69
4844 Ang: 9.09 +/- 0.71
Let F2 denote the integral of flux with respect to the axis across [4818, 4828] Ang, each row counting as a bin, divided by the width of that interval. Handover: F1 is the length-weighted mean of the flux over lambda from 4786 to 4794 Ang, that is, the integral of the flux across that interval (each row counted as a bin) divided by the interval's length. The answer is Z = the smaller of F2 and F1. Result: 8.0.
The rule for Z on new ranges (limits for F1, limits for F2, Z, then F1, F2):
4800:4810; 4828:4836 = 8.7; 8.71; 8.85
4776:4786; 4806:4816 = 9.1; 9.24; 9.14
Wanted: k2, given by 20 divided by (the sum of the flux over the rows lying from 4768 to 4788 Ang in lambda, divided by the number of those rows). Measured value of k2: 2.21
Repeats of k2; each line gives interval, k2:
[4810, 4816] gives 2.12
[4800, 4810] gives 2.31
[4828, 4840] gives 2.28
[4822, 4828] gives 2.15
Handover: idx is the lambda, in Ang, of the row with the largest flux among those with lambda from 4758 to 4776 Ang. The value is 4772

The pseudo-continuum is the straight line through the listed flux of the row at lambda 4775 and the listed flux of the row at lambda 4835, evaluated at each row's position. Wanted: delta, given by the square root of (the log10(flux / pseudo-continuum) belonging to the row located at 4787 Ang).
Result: 0.10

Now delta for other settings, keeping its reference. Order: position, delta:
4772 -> 0.30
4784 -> 0.26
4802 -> 0.07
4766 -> 0.23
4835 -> 0.00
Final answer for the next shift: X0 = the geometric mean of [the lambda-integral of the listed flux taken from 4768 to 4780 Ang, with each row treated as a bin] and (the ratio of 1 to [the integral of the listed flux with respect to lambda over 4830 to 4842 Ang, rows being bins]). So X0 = 1.01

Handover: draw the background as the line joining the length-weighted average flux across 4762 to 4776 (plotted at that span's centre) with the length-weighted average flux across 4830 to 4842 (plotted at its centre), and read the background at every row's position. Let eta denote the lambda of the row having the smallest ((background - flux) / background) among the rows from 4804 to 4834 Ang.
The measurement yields 4826 Ang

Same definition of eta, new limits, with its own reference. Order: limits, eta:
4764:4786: 4772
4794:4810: 4796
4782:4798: 4784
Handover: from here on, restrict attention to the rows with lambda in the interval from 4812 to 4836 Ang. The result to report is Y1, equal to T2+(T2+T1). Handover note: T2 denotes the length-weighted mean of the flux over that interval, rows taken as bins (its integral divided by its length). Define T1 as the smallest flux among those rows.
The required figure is 26.3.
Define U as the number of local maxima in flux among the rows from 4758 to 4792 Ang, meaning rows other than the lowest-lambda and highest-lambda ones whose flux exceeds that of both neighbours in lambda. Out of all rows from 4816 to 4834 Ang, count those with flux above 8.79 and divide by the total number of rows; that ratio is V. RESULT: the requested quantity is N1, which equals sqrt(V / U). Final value 0.47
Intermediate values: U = 3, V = 0.67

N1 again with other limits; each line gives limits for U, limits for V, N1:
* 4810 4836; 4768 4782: 0.55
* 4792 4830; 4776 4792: 0.37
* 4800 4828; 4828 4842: 0.63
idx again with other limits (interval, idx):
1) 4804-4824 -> 4817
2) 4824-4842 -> 4826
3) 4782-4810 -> 4784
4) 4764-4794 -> 4772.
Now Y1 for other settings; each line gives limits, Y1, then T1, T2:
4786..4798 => 24.3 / 7.36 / 8.49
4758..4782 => 25.2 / 7.73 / 8.76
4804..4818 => 26.8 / 8.59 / 9.12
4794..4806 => 26.5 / 8.59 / 8.96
